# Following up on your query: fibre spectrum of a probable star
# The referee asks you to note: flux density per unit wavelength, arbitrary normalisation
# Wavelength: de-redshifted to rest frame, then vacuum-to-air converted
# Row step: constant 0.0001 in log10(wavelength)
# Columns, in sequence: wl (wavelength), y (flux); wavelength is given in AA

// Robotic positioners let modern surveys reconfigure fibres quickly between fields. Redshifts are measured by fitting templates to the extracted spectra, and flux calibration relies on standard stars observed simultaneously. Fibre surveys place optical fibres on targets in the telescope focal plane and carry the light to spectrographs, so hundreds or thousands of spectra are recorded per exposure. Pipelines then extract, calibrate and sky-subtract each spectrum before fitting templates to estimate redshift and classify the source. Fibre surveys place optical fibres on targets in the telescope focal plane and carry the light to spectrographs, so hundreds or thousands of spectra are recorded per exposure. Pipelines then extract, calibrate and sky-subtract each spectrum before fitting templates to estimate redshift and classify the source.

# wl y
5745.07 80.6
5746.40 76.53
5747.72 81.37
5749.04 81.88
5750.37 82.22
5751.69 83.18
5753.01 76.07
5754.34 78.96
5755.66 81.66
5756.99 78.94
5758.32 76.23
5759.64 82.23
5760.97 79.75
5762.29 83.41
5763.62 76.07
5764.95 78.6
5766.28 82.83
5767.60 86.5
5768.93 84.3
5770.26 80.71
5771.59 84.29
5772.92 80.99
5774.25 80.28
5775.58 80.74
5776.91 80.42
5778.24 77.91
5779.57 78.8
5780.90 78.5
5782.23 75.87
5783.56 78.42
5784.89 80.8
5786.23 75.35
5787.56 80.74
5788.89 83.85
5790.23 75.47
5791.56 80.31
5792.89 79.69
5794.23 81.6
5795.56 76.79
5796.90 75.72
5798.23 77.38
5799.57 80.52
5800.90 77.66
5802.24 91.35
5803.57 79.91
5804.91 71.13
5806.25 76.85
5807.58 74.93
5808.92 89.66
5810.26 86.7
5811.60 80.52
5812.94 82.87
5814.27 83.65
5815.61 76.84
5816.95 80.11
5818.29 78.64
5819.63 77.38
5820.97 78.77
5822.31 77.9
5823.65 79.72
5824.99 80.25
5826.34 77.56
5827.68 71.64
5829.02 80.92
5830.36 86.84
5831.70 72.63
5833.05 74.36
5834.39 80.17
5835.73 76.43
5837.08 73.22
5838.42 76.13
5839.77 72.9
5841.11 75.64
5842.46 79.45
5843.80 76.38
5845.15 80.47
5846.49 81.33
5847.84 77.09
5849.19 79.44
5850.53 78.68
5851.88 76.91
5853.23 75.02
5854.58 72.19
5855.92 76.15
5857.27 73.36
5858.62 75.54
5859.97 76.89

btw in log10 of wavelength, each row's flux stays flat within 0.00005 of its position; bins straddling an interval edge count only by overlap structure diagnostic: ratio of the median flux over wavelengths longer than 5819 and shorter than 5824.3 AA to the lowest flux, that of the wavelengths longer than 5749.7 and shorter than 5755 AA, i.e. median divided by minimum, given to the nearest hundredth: 1.03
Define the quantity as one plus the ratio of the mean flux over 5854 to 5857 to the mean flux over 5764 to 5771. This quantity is 1.90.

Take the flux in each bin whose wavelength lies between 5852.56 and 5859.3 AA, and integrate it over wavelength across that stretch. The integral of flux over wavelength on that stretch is 502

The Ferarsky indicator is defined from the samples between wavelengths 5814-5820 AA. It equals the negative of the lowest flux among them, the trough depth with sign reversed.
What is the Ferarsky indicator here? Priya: -77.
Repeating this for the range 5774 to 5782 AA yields -78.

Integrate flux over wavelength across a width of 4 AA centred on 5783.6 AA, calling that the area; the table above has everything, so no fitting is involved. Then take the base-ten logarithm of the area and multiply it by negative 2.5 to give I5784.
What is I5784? -6.24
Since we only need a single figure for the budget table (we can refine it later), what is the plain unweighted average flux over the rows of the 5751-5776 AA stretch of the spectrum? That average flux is 80.8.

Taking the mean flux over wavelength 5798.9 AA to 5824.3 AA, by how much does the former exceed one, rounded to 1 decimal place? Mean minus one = 79.3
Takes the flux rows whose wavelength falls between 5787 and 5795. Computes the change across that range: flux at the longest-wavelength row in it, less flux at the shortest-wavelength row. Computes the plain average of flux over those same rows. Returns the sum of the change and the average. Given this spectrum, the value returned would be 81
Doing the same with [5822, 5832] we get 73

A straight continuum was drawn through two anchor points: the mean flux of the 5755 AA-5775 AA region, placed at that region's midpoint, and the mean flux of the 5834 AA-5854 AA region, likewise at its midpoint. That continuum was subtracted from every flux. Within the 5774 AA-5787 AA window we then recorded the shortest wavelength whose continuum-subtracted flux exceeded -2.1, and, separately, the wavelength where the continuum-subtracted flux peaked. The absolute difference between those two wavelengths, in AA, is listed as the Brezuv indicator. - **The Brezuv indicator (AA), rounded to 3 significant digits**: 10.6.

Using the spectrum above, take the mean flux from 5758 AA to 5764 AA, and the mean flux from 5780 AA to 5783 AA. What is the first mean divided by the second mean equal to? 1.03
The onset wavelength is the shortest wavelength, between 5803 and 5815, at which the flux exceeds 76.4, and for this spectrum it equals 5803.57 AA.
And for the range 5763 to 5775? 5764.95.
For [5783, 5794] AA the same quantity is 5783.56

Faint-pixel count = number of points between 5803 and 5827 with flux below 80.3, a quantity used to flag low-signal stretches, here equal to 13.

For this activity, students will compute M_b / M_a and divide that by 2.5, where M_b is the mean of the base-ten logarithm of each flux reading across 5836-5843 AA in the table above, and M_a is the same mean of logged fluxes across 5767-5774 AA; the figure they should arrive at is 0.391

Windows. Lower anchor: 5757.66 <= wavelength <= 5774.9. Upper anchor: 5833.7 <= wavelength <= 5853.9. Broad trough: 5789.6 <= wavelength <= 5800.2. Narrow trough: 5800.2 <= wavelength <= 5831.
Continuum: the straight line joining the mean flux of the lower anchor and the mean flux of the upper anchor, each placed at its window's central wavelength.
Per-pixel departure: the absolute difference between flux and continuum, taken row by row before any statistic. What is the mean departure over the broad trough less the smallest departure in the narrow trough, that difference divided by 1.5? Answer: 1.4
